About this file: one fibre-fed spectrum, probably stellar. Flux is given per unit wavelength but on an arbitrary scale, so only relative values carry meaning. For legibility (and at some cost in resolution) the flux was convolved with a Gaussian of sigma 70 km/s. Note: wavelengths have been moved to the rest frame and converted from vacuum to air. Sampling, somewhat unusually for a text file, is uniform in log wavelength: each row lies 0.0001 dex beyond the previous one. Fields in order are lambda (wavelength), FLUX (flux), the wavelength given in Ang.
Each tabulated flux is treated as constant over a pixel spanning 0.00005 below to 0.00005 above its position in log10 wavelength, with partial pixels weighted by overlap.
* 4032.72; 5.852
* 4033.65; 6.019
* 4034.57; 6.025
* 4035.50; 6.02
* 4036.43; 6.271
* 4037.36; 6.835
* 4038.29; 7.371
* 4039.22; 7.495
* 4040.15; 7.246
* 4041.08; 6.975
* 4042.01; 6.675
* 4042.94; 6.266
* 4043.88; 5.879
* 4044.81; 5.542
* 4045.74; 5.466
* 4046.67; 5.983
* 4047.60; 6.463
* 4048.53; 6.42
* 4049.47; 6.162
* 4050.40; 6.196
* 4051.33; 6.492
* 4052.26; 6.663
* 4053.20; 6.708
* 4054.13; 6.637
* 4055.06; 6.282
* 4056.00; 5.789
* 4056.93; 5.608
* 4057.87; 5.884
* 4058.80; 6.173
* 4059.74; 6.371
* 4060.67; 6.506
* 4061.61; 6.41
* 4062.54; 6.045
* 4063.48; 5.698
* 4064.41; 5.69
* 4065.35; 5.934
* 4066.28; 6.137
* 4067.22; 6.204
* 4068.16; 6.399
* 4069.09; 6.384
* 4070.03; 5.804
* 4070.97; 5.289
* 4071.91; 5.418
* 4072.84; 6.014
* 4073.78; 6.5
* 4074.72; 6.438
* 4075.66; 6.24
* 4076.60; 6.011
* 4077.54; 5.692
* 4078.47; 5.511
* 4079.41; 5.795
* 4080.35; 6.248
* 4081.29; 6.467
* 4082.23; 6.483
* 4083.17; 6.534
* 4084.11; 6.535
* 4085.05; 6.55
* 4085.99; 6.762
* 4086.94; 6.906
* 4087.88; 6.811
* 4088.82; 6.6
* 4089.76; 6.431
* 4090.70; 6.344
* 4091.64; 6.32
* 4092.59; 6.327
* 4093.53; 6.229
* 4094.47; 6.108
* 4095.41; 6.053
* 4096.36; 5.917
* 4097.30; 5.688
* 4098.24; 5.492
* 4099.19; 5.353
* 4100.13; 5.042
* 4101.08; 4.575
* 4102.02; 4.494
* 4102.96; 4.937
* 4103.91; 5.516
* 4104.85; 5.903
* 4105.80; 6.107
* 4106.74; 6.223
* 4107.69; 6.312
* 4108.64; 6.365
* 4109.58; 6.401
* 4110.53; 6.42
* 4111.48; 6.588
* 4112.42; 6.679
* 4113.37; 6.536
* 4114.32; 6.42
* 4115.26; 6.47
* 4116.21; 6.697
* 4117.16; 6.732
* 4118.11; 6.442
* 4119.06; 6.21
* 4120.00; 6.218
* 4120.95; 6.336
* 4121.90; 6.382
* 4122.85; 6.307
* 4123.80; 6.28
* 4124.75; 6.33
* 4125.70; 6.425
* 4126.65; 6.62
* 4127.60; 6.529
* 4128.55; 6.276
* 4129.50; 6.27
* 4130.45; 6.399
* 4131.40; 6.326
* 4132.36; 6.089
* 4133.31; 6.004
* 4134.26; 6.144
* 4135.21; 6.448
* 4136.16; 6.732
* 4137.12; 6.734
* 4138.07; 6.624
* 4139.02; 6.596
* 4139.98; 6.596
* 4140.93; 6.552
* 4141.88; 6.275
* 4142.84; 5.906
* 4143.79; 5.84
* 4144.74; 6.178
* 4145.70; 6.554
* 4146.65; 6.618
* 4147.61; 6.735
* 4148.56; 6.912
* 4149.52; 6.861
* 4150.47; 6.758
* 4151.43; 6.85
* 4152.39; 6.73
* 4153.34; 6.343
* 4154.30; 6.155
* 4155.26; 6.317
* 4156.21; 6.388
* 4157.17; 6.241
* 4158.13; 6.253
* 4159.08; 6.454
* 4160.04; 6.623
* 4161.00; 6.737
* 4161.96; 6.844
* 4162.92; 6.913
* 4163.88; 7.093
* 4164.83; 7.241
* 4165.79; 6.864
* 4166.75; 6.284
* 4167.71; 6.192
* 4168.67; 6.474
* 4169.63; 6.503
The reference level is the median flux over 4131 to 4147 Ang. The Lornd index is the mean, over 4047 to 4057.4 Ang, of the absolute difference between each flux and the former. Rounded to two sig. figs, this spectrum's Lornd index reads 0.27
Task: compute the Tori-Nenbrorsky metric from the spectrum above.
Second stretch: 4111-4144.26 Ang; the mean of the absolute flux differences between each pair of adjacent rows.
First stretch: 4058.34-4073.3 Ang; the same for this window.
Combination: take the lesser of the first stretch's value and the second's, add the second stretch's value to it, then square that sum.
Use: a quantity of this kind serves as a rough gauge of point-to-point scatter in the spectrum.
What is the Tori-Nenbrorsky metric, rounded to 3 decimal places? 0.064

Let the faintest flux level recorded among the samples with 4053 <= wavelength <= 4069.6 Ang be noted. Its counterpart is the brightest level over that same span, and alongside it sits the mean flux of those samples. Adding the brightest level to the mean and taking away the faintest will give 7.3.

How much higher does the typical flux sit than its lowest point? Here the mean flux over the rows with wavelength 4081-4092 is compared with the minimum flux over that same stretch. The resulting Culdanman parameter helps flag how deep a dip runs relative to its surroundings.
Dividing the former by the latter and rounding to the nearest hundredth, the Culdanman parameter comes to 1.04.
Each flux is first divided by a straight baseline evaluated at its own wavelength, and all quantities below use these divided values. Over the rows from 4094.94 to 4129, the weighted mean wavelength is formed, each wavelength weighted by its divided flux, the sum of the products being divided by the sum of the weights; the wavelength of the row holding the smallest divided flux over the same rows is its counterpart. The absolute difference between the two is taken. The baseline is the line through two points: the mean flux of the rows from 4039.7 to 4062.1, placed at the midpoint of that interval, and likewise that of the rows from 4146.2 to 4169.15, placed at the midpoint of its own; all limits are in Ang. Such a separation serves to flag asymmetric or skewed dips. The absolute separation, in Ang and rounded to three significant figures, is 10.5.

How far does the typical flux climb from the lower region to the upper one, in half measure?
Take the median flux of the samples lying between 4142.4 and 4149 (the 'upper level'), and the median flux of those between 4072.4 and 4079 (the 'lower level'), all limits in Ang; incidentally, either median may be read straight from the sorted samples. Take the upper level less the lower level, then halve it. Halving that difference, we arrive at 0.27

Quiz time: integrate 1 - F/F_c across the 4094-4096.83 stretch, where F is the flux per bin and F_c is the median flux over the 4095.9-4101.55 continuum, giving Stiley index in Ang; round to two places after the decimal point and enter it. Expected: -0.31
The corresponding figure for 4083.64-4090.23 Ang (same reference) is -1.50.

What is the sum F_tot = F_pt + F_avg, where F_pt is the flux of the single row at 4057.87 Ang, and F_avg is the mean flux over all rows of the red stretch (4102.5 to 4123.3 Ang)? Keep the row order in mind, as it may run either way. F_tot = 12.2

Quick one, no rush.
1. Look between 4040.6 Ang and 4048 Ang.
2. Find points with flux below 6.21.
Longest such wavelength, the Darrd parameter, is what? 4046.67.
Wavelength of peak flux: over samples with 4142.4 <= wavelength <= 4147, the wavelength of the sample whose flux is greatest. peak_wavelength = 4146.65 Ang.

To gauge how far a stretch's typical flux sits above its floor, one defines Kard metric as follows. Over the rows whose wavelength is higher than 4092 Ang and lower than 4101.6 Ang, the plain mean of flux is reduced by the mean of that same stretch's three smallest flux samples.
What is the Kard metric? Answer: 0.69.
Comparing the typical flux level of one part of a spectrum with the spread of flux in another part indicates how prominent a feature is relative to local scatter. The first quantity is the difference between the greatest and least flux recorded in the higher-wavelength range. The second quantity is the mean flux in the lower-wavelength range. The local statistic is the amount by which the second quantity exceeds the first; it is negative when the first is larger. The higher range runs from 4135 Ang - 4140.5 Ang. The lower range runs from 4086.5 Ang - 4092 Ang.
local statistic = 6.3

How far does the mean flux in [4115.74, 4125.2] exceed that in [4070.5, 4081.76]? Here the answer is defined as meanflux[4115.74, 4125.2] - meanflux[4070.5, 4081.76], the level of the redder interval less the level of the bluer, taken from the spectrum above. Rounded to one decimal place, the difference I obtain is 0.4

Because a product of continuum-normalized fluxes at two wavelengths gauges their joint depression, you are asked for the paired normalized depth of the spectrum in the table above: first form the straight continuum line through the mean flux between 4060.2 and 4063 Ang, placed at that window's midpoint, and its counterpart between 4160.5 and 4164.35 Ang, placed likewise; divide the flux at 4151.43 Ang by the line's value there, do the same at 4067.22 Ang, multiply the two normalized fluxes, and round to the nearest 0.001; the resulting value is 0.979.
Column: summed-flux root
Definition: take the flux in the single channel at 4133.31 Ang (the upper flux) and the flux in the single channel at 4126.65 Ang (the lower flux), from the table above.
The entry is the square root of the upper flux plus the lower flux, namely 3.55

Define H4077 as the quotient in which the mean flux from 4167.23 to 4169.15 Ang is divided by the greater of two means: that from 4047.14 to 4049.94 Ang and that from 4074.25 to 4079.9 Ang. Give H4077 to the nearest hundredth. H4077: 1.00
